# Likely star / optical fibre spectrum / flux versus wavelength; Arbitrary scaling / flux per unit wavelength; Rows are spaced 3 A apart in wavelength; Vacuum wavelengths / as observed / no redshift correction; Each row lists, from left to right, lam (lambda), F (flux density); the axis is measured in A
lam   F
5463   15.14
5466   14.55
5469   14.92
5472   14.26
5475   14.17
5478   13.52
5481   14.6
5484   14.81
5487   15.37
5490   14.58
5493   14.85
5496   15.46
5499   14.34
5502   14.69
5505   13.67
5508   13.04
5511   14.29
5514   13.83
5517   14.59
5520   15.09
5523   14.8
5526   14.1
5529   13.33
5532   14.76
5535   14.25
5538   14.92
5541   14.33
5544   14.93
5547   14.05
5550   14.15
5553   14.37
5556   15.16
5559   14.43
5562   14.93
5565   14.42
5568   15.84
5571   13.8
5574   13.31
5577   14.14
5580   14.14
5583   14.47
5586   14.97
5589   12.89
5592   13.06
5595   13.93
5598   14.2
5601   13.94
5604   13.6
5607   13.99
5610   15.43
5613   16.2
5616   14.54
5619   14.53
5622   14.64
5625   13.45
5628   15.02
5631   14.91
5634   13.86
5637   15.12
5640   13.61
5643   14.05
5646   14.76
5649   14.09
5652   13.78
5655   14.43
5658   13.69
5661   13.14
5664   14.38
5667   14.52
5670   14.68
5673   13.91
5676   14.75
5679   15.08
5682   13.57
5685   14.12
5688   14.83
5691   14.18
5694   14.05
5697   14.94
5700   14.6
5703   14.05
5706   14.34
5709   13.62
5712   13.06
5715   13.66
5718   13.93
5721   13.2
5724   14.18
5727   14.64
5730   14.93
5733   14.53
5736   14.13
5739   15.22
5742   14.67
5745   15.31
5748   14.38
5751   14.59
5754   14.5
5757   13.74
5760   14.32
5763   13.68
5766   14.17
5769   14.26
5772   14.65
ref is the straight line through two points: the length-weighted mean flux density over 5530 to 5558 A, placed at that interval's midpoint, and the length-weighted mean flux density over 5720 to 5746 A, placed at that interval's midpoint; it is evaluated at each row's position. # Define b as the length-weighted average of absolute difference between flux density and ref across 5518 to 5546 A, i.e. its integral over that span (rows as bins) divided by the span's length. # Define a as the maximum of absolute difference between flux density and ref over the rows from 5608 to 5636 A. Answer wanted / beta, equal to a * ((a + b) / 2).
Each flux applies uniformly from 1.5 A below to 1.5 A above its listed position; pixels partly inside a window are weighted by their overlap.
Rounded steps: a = 1.67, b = 0.43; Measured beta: 1.76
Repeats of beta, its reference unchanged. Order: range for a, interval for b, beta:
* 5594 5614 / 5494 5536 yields 1.85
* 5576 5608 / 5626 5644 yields 1.84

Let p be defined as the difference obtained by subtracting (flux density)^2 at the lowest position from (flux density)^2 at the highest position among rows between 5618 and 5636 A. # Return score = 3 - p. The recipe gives 22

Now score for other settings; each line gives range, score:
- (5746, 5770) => 6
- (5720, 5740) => -54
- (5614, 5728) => 0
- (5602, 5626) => 7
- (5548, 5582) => 3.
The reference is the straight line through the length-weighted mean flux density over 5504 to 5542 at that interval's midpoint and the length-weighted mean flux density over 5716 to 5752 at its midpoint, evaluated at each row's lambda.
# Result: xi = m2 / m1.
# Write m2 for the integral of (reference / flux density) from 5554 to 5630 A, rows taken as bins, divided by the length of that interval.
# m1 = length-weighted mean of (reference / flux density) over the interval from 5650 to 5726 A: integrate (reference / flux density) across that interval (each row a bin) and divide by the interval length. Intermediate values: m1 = 1.02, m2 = 1.00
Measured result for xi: 0.98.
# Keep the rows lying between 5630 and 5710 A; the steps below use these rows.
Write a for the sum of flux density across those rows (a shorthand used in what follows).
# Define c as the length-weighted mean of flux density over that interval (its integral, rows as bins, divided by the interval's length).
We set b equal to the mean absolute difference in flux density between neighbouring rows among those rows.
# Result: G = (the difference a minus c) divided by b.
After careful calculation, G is 544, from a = 385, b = 0.68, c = 14.3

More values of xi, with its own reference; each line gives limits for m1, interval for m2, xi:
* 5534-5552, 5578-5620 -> 1.02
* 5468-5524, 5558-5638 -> 1.02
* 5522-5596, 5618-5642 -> 1.00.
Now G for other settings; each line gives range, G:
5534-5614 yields 546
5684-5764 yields 667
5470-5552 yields 576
